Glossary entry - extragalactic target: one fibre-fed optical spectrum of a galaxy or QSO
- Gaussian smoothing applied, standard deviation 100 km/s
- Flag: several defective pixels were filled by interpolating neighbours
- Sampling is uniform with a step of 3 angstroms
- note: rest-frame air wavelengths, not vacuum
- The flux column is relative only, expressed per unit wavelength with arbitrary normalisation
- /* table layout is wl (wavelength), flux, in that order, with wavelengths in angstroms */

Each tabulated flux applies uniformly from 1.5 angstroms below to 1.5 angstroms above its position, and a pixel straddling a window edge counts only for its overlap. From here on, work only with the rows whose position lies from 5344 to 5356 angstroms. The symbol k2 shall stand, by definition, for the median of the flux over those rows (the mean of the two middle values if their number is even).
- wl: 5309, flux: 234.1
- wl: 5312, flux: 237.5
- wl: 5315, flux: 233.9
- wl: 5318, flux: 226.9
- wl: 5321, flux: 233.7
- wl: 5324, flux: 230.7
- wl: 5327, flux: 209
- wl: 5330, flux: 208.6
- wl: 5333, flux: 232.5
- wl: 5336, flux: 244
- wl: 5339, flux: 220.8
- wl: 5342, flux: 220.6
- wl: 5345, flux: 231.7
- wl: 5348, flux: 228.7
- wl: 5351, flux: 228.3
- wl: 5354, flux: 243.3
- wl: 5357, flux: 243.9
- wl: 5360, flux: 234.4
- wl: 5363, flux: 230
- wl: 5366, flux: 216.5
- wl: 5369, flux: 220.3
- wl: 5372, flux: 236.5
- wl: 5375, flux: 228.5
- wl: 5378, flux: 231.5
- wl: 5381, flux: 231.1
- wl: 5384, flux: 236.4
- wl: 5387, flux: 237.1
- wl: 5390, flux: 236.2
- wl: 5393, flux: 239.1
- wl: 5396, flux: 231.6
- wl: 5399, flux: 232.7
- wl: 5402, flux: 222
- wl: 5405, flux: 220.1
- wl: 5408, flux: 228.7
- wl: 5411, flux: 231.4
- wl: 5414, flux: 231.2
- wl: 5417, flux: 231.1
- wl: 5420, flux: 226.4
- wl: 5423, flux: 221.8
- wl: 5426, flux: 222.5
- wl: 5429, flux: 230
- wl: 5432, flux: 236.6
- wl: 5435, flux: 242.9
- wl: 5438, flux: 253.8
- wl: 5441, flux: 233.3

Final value 230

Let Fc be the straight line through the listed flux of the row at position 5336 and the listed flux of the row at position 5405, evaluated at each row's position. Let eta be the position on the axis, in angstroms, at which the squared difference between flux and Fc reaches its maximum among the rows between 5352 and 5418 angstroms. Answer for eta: 5366 angstroms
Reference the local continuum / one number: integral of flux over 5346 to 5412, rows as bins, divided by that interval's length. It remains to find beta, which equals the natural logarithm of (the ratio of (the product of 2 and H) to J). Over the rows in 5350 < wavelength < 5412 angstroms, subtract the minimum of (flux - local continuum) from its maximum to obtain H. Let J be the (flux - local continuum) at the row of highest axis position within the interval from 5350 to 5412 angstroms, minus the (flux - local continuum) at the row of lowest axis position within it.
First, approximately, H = 27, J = 3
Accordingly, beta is 2.9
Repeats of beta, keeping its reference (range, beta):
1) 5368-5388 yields 0.7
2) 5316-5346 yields 2.7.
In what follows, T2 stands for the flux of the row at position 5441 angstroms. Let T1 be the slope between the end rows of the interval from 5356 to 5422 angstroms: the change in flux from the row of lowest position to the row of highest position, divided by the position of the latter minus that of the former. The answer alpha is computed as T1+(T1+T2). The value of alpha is 233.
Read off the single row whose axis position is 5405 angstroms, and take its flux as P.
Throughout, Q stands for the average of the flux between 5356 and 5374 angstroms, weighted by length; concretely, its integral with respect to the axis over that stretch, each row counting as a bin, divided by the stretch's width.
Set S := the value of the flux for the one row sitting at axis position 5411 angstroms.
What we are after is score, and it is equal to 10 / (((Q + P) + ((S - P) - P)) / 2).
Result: 0.083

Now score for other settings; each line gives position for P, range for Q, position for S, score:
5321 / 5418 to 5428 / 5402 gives 0.094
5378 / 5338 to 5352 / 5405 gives 0.093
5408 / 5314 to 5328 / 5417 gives 0.087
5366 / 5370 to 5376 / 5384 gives 0.079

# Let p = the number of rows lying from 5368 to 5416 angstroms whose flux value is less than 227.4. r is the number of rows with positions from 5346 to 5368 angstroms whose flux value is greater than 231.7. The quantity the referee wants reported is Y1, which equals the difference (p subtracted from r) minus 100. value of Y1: -100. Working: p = 3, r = 3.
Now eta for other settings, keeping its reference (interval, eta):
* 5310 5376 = 5327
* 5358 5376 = 5366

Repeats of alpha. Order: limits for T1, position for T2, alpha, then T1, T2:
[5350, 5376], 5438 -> 254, 0.01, 253.8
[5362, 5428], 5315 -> 234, -0.12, 233.9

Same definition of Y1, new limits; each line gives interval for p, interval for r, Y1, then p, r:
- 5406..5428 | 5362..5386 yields -101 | 3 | 2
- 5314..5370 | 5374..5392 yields -104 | 7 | 3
